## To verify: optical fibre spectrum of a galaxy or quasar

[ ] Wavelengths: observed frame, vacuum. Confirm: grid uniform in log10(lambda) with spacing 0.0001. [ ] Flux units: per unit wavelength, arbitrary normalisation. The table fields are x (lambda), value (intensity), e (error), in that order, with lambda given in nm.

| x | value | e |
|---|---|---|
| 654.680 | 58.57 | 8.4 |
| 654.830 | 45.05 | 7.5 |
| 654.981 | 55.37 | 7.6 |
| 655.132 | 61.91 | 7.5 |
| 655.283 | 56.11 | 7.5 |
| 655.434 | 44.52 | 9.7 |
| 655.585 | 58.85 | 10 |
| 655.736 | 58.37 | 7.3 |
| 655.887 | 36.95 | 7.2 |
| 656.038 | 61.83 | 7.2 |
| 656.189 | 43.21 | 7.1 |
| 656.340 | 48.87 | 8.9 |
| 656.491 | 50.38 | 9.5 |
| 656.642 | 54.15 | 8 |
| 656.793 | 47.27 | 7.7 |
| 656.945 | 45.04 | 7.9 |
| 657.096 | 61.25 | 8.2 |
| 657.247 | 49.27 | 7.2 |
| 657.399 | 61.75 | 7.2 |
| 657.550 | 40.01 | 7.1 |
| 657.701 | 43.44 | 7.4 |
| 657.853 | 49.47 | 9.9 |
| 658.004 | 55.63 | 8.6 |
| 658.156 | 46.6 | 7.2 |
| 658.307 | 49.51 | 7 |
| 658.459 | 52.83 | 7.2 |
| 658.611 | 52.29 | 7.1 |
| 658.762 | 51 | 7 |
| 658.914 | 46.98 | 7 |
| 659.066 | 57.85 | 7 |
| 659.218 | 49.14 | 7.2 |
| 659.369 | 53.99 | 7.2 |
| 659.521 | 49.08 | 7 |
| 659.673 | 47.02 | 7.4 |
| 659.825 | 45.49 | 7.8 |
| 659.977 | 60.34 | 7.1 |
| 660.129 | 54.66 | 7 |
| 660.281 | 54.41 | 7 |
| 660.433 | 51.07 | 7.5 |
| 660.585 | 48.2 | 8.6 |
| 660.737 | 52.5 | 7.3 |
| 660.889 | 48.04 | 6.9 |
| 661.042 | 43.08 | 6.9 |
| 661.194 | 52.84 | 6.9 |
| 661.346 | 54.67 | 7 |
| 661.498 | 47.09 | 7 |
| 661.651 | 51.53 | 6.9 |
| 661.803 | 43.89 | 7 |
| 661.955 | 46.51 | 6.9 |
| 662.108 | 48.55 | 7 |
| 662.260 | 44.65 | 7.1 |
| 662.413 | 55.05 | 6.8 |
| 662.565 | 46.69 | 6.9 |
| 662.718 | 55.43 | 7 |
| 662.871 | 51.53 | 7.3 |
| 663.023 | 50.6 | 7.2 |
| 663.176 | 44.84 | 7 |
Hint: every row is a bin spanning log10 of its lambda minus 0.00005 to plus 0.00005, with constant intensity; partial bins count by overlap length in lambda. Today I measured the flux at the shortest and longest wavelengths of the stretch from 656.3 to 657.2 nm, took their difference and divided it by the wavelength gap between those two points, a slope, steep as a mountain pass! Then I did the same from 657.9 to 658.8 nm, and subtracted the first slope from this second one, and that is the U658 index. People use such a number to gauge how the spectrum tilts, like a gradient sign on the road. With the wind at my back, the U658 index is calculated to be -22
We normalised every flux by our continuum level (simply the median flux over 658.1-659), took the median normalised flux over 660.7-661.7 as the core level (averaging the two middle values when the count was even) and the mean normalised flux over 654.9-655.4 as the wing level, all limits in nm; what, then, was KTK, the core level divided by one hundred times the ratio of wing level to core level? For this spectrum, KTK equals 0.009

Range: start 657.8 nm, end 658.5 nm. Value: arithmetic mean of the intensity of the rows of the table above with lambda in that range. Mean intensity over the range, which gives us 50.8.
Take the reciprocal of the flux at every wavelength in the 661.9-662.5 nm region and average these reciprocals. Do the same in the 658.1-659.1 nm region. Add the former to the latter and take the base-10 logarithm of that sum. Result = -1.39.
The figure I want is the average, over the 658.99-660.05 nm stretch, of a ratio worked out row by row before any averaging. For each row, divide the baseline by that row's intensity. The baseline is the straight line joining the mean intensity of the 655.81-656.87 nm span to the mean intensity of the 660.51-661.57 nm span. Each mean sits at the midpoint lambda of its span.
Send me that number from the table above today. 0.961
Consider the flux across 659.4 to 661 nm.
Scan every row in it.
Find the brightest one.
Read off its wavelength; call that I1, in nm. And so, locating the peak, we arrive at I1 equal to 659.977 nm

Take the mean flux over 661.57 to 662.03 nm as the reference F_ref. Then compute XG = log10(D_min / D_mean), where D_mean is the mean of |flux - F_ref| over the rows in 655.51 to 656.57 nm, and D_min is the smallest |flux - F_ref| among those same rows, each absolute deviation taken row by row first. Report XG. -0.71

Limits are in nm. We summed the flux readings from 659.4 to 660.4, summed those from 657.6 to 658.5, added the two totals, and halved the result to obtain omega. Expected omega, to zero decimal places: 304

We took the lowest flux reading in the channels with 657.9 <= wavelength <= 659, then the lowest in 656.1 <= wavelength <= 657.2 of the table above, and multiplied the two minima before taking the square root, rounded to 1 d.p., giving 44.9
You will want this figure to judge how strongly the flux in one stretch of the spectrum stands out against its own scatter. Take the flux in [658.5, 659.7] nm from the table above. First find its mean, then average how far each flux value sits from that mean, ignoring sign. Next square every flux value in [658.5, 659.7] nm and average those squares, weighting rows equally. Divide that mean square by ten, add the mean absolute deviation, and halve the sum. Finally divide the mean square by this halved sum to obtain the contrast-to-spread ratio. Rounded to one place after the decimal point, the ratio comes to 19.8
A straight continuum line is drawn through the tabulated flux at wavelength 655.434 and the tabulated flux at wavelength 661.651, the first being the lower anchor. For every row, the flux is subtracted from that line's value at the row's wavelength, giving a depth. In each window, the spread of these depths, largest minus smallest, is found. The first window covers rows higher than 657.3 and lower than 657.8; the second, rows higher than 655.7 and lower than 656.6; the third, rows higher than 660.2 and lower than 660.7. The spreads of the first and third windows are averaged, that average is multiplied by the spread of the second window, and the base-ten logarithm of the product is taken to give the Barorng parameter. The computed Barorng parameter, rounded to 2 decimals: 2.55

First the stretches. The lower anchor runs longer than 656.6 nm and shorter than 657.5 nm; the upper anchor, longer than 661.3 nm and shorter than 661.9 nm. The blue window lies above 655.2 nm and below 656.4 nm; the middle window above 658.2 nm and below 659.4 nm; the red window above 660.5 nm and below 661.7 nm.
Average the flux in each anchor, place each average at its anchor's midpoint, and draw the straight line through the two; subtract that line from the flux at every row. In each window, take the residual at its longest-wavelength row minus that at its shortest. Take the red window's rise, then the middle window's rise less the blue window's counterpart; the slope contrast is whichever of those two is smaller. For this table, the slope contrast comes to 4.2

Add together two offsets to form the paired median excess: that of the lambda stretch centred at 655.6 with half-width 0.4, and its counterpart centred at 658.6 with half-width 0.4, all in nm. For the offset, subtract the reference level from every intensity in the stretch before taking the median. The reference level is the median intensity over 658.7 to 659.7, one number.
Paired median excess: 8.8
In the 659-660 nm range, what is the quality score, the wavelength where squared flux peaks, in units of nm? 659.977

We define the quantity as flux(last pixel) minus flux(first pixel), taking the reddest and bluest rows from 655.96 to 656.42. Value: -13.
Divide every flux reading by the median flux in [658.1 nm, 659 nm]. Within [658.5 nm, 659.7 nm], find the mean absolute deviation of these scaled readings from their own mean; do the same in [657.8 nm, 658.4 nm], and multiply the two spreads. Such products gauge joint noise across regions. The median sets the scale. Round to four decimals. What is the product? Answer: 0.0030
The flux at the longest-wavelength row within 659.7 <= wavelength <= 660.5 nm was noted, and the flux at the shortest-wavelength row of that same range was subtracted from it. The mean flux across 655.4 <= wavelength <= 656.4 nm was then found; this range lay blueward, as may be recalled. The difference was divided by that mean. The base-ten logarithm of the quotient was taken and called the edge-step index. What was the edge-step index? -0.96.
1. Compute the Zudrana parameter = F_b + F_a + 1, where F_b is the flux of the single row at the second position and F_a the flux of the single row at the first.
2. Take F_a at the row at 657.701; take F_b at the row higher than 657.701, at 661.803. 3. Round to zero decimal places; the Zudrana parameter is 88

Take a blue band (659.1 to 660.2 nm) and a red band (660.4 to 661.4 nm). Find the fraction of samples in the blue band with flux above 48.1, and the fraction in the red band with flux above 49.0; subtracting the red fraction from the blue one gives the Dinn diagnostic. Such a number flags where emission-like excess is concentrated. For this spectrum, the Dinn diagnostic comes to 0.14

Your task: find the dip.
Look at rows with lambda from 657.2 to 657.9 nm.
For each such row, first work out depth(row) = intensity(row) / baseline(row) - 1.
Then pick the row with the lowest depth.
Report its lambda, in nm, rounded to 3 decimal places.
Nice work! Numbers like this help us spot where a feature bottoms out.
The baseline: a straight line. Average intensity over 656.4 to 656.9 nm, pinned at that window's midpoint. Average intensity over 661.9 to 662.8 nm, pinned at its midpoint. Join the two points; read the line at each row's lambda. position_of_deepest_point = 657.550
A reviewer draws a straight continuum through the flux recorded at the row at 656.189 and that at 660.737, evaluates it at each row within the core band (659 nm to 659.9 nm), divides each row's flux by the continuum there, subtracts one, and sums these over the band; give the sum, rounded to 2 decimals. 0.07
